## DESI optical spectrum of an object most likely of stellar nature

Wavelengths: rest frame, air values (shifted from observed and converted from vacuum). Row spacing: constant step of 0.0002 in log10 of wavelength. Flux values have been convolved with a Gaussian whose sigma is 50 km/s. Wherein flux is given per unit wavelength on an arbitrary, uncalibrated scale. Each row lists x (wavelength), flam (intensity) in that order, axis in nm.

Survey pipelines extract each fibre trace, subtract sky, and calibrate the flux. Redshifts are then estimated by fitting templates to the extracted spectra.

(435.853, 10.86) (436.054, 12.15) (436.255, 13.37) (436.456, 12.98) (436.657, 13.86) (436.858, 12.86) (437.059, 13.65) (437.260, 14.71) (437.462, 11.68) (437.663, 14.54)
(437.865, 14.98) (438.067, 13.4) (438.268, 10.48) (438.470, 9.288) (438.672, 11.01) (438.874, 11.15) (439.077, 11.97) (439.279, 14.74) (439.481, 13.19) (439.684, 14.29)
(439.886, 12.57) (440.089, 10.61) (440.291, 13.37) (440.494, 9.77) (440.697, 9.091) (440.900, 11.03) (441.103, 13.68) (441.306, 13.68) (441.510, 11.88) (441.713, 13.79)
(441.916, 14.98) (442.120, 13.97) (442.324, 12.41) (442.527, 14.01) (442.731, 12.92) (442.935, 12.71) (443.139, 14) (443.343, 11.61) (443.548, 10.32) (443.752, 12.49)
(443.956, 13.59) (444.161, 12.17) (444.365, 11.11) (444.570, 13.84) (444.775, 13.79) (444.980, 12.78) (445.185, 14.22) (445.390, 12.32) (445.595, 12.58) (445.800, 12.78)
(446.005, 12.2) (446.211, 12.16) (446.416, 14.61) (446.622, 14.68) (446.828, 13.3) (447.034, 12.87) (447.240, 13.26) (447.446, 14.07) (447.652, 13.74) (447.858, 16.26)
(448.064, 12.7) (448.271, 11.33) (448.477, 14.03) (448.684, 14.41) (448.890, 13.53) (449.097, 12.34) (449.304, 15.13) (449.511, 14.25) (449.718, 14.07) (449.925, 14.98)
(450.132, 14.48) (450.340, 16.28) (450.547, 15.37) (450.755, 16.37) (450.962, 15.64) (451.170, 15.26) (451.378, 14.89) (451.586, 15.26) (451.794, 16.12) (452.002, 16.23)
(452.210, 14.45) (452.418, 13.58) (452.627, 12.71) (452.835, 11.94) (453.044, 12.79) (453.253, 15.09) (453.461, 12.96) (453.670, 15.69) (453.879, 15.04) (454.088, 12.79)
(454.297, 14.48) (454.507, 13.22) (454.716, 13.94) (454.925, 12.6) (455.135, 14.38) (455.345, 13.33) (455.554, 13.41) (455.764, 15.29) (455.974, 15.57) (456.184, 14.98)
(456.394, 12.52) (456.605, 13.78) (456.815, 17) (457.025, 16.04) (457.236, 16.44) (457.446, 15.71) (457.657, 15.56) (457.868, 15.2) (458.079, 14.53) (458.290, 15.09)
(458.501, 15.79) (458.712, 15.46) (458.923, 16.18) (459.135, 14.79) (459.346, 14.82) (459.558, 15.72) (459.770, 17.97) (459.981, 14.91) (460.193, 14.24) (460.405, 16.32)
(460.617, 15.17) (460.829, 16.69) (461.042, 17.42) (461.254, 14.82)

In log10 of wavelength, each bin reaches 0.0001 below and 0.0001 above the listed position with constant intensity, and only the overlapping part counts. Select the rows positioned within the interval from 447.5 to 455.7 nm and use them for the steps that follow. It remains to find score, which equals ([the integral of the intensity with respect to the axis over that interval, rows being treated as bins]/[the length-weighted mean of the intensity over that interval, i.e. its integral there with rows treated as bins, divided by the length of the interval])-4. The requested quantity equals 4.2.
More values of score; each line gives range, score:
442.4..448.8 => 2.4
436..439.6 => -0.4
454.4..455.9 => -2.5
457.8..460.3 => -1.5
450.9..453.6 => -1.3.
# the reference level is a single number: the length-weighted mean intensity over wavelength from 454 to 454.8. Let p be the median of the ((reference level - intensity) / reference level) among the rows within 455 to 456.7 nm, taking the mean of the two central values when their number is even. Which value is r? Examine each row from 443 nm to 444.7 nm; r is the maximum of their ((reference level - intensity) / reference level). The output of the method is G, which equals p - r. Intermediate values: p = -0.03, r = 0.2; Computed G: -0.28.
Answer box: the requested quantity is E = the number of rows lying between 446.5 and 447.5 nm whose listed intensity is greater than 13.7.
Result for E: 2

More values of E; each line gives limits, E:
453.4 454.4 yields 3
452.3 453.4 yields 1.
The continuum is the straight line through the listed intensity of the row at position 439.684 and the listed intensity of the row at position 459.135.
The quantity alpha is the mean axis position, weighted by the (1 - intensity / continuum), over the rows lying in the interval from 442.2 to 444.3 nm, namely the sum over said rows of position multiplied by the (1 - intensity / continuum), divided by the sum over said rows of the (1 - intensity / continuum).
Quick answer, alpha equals 443.34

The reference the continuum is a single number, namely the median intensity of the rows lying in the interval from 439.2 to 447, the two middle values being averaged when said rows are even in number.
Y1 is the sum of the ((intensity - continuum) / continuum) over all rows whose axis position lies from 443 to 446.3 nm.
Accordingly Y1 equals -0.3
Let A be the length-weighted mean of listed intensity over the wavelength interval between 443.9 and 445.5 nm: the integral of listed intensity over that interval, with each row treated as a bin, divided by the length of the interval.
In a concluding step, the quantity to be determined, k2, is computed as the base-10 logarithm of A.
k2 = 1.112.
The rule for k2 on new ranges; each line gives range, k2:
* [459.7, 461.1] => 1.204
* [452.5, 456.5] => 1.141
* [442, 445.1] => 1.107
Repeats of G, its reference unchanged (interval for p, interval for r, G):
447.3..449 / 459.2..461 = 0.03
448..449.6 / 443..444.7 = -0.25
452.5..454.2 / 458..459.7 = 0.12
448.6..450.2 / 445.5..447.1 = -0.16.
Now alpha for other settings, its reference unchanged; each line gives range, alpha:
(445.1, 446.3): 445.80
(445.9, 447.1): 446.42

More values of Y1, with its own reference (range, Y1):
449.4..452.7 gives 2.7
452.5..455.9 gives 1.1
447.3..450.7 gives 1.7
